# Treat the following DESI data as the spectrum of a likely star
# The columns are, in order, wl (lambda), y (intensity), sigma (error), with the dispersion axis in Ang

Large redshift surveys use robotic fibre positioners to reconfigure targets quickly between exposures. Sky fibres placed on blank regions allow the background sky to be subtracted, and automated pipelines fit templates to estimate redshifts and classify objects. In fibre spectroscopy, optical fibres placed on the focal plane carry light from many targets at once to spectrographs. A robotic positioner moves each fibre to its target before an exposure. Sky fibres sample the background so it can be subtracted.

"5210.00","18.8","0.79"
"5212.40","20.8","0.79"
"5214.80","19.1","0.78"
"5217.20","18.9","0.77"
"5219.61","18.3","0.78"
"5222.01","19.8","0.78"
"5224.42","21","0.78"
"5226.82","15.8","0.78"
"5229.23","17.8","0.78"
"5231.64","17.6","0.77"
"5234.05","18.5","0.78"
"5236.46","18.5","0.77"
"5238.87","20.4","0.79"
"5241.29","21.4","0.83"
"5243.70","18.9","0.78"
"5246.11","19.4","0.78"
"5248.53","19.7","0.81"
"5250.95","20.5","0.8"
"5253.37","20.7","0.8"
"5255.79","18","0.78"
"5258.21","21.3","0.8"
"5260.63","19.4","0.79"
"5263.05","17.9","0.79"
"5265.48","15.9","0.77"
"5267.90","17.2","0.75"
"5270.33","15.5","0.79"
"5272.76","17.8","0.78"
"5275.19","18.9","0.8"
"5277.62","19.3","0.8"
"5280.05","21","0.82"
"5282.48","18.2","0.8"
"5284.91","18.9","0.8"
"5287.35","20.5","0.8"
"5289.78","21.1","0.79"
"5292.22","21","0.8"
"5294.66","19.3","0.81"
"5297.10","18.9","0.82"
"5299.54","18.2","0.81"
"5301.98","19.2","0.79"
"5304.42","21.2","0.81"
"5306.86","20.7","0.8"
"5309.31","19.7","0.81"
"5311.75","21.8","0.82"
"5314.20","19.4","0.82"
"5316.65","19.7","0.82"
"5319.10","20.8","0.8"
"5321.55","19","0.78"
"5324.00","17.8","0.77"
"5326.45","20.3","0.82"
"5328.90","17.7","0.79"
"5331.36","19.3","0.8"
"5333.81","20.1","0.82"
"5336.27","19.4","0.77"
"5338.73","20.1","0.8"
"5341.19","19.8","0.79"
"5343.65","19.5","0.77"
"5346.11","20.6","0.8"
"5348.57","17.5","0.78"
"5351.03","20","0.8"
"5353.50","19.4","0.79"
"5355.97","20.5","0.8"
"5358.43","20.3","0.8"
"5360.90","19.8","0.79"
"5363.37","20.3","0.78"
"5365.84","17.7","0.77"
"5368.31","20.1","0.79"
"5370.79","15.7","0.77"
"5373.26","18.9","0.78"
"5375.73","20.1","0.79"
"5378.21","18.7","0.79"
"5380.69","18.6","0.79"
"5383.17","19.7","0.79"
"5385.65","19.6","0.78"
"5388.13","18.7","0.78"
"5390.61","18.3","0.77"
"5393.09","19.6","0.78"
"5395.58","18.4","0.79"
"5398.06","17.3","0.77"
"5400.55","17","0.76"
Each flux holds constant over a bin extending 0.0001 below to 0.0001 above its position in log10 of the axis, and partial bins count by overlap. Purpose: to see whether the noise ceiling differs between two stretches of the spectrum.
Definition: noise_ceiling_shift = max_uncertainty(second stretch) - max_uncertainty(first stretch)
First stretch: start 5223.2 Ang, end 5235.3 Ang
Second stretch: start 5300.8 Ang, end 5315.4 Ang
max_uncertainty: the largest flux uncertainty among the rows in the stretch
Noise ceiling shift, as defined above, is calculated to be 0.040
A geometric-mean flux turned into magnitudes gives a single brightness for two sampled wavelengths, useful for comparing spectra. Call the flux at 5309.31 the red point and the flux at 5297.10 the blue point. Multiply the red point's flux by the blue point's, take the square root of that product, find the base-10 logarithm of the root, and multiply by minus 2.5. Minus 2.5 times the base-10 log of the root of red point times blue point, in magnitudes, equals -3.21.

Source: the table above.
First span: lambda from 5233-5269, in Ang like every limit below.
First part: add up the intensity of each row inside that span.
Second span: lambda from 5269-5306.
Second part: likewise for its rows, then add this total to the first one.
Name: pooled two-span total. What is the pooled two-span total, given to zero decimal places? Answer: 577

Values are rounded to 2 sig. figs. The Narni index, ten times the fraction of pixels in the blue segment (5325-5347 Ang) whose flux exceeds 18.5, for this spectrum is 8.9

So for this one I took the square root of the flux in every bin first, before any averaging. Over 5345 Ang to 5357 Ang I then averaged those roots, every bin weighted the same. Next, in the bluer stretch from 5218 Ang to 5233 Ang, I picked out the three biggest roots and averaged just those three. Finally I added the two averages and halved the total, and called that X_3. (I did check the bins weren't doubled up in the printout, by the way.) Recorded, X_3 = 4.43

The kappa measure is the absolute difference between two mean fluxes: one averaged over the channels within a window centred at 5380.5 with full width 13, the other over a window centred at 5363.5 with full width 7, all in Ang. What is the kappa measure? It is 0.1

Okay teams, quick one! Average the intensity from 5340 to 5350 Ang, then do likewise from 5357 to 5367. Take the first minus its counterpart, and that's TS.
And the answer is -0.2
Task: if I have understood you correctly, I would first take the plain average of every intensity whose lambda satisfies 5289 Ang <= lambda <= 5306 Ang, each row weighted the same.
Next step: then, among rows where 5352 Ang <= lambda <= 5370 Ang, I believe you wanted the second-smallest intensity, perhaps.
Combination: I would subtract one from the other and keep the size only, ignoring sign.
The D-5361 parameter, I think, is 0.4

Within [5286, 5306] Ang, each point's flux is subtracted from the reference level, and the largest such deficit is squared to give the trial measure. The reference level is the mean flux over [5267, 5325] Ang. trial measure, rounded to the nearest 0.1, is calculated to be 1.4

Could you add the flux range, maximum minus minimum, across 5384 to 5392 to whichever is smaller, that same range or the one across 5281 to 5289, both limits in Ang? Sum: 2.6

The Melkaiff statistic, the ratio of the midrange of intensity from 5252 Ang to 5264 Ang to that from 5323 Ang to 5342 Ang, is 1.03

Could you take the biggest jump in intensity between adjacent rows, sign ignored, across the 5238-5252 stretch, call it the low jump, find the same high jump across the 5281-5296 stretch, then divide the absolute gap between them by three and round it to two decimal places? 0.27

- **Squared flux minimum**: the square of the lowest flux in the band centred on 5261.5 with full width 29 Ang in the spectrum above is 240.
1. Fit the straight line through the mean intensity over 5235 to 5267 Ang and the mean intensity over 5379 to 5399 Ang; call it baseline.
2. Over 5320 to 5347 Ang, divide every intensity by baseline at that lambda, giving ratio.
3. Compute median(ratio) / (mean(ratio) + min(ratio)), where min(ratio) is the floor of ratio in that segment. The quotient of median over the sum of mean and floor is 0.527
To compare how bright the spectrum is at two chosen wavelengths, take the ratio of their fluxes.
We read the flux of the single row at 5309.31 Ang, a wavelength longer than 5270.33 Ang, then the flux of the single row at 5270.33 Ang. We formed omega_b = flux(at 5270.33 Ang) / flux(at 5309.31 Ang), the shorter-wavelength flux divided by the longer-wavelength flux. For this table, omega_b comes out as 0.79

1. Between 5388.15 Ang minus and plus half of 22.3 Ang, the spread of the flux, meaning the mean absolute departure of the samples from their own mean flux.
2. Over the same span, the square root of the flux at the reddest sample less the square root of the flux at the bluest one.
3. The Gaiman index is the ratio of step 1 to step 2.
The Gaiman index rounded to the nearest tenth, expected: -3.5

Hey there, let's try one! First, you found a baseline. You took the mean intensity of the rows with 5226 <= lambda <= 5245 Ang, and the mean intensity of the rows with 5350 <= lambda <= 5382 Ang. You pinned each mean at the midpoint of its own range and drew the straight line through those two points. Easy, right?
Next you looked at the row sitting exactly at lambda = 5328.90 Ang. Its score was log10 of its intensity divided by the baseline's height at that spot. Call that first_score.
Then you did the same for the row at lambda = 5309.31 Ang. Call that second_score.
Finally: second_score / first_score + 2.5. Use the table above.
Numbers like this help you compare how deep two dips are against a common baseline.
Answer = 2.0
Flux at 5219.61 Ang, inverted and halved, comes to 0.0273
